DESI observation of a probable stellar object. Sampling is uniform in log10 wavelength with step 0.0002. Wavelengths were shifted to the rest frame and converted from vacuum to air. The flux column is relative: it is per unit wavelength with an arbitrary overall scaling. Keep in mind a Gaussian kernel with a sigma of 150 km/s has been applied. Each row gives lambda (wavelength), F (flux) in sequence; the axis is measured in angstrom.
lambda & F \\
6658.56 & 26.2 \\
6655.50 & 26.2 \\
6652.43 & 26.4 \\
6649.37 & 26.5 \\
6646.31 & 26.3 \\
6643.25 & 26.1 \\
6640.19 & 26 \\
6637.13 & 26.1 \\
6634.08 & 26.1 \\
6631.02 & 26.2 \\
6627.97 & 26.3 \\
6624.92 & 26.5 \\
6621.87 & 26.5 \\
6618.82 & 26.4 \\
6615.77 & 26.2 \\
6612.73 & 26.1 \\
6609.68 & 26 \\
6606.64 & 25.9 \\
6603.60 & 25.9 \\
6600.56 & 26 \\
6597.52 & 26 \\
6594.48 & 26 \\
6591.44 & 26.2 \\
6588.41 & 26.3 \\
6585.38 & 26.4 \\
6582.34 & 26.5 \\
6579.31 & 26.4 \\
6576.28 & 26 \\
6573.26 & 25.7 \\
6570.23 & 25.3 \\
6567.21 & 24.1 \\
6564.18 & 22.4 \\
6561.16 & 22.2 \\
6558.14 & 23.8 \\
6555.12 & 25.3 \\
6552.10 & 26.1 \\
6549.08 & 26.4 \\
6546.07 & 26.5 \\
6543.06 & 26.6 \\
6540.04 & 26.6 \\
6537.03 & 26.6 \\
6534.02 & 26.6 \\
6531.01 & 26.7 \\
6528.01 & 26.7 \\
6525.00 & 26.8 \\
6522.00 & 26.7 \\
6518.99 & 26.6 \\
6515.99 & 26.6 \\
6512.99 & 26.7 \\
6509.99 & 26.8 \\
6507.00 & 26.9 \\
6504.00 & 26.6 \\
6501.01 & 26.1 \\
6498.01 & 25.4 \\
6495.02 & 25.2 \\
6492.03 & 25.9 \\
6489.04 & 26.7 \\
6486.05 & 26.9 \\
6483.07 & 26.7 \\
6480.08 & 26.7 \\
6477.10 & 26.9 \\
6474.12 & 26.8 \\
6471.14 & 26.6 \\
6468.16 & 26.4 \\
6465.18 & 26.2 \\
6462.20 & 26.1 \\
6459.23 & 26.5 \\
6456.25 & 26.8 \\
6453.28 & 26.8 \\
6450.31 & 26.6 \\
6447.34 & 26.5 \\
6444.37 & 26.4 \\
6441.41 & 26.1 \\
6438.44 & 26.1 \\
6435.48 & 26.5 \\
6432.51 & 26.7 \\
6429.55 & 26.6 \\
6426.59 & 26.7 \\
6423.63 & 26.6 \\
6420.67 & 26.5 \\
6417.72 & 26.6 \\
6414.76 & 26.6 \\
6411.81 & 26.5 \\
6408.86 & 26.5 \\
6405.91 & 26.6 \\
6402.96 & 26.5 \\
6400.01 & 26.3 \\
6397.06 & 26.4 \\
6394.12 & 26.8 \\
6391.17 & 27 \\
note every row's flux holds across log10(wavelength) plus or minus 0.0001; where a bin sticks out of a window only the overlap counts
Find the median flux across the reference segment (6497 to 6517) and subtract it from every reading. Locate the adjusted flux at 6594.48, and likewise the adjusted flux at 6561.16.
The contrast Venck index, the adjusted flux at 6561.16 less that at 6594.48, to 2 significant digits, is -3.8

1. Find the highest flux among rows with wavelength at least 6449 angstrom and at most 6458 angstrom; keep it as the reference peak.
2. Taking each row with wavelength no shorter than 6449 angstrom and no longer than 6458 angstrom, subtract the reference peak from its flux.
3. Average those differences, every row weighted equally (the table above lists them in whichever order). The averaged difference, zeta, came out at -0.07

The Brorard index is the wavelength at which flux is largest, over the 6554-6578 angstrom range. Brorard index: 6576.28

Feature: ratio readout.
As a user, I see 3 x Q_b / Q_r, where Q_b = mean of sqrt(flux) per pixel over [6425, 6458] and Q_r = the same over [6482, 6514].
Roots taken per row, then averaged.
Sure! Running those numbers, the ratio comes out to 3.01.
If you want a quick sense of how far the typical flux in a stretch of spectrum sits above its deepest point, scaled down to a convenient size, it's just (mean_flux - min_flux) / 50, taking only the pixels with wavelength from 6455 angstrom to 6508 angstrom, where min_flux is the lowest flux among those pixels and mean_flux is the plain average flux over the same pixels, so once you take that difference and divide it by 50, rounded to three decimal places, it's 0.024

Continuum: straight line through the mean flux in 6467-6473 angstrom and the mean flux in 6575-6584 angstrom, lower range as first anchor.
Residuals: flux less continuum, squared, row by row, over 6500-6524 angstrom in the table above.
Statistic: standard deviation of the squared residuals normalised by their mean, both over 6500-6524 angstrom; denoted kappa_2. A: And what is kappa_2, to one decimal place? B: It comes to 0.7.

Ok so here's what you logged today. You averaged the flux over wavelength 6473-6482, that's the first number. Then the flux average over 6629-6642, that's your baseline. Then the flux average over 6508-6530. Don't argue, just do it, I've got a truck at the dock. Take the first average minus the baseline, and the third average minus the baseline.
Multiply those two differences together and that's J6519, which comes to 0.42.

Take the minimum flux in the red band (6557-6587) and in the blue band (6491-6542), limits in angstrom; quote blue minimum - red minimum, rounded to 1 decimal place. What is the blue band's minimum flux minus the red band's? 3.0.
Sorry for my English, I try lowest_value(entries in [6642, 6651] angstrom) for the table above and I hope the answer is 26.1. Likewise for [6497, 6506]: 25.4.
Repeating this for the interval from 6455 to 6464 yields 26.1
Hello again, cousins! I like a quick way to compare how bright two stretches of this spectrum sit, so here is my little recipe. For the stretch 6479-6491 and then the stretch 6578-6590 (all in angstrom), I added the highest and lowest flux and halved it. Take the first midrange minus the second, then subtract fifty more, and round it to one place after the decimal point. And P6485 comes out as -49.6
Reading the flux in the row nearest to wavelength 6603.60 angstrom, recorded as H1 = 25.9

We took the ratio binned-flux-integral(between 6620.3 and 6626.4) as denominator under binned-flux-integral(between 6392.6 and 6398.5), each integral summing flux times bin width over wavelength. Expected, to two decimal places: 0.97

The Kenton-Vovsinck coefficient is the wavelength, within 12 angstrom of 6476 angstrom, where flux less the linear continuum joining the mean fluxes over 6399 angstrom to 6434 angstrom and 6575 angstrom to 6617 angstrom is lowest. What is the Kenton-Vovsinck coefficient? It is 6465.18 angstrom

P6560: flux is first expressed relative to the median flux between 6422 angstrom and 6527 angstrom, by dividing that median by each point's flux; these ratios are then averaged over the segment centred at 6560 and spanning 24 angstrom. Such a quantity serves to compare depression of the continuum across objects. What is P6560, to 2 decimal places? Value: 1.09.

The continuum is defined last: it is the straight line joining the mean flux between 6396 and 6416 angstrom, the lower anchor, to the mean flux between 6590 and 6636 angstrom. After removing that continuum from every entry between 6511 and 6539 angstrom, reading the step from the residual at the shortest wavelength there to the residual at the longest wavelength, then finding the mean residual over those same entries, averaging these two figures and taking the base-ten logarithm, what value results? -0.8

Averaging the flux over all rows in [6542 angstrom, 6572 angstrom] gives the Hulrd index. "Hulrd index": 24.9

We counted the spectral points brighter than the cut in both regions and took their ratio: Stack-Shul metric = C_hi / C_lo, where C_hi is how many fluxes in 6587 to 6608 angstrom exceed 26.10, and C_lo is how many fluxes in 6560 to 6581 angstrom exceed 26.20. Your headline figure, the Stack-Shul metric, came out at 2.00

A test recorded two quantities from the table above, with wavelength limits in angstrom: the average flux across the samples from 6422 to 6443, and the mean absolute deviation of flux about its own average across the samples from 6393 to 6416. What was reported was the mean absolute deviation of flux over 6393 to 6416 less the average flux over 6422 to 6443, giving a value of -26.4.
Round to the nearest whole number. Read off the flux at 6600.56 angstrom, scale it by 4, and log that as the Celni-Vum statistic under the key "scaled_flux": 104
